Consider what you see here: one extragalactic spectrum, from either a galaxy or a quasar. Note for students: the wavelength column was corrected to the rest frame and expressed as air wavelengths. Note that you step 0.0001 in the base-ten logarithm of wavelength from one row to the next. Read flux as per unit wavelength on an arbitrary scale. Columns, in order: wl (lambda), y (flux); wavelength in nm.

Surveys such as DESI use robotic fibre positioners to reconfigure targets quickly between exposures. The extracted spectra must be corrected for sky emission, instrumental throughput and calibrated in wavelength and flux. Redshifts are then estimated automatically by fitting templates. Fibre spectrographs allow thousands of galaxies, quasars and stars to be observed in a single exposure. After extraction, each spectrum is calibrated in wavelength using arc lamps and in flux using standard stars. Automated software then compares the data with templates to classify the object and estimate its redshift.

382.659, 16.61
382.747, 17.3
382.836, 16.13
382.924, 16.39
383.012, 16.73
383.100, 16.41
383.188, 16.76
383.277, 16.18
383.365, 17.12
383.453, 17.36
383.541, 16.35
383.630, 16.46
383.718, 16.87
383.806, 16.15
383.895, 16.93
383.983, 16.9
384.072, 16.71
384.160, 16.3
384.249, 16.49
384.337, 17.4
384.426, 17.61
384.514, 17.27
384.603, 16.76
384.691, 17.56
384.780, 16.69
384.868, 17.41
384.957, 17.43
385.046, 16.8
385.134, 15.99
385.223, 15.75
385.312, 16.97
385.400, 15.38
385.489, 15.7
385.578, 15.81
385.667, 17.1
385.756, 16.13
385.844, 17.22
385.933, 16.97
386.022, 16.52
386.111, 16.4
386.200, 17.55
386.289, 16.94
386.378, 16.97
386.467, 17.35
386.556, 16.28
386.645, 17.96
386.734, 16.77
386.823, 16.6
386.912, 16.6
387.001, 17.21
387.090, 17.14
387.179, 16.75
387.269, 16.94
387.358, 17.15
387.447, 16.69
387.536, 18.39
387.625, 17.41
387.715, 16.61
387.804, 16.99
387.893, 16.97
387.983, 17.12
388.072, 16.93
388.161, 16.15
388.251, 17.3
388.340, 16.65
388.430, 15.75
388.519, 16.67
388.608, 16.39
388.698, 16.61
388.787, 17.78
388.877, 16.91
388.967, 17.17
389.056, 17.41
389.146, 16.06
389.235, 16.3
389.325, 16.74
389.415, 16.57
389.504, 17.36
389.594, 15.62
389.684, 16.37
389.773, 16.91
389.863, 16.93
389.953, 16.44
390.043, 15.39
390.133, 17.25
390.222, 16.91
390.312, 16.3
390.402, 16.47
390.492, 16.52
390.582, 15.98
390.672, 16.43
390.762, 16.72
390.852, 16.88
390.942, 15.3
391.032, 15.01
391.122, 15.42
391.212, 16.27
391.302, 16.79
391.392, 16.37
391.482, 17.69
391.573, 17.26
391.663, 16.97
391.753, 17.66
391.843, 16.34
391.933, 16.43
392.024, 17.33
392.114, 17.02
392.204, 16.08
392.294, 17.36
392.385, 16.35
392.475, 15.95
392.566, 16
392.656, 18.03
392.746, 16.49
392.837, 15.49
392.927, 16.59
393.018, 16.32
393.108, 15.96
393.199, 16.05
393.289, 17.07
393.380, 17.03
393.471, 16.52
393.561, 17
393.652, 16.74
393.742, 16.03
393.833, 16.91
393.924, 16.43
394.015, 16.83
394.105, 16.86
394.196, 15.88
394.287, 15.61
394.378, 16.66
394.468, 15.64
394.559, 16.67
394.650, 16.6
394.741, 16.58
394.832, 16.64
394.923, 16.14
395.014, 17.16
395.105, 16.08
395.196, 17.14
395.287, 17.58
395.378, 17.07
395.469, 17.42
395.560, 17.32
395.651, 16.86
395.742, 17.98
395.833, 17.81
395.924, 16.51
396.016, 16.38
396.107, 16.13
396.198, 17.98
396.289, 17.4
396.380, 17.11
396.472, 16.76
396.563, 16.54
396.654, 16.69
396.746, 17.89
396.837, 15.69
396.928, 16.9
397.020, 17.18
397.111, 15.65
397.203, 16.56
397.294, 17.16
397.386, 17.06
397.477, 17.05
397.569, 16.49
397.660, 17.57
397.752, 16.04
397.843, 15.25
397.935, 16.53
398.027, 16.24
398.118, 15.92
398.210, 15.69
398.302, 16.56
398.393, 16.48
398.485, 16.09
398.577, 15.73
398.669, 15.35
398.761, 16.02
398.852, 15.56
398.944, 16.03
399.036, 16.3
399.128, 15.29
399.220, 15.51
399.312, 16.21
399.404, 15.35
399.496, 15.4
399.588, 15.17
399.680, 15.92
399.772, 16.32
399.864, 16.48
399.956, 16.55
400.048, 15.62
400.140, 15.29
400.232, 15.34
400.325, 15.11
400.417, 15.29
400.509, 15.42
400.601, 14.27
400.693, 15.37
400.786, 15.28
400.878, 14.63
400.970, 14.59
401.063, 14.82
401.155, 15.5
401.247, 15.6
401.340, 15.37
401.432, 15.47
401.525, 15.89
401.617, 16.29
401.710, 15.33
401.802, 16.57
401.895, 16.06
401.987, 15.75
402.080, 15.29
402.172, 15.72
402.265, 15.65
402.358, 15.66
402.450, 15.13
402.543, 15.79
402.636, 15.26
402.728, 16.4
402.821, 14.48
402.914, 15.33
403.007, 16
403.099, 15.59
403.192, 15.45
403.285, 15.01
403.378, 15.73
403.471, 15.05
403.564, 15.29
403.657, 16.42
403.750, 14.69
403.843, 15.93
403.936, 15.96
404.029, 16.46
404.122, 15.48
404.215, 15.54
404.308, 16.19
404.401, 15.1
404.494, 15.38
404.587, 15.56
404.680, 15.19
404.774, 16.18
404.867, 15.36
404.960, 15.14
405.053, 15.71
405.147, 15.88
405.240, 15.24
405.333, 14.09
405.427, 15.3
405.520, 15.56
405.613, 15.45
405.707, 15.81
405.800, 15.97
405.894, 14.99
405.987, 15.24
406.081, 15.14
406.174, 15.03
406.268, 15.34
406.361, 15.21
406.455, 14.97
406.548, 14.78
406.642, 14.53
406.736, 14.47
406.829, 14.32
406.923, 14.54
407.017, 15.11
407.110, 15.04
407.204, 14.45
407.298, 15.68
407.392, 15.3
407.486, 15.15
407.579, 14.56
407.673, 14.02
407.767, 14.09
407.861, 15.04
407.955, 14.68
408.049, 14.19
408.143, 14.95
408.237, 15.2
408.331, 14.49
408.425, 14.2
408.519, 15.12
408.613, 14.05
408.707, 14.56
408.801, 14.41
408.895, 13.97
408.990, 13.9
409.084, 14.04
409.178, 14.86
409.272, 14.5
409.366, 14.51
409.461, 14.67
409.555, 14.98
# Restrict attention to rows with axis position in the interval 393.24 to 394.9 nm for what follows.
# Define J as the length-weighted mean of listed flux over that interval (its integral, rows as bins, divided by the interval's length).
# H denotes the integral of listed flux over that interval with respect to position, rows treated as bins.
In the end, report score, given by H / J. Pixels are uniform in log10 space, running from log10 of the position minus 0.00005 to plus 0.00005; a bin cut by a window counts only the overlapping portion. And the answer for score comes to 1.66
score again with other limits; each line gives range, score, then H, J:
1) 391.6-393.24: 1.64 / 27.2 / 16.6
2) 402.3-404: 1.70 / 26.4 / 15.5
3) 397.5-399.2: 1.70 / 27.3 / 16.1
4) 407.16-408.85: 1.69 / 24.8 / 14.7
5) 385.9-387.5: 1.60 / 27.1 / 16.9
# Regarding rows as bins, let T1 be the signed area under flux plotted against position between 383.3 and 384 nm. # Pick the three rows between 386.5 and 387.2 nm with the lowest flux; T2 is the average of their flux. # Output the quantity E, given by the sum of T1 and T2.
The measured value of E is 28.2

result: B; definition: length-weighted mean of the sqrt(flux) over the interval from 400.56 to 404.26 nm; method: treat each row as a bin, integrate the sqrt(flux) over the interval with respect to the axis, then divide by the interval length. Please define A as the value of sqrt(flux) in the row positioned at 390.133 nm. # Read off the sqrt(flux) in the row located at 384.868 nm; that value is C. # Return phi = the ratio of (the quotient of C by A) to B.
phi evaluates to 0.255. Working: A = 4.15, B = 3.94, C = 4.17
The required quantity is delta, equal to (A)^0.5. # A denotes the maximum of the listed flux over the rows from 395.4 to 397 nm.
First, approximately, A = 17.98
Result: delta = 4.24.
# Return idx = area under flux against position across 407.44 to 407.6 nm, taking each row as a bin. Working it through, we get 2.40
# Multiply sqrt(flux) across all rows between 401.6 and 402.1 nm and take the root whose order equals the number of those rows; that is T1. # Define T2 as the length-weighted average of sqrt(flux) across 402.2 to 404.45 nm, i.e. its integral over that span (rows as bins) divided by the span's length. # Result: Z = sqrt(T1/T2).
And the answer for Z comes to 1.01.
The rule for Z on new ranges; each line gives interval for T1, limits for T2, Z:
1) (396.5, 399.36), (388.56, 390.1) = 0.99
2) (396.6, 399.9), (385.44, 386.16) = 1.00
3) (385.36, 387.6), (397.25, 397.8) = 1.00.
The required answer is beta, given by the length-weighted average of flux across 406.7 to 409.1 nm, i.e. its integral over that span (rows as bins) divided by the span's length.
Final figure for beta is 14.6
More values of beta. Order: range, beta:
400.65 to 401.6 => 15.3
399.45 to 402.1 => 15.5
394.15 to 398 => 16.7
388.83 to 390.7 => 16.6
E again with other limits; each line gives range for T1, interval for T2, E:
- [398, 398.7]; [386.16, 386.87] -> 27.8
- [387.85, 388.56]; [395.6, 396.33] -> 28.2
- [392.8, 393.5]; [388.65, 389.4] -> 27.8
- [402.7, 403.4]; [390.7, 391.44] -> 26.1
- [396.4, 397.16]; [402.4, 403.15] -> 27.6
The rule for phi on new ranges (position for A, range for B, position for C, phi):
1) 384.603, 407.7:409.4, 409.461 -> 0.246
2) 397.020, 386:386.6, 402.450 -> 0.229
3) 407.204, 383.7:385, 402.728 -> 0.259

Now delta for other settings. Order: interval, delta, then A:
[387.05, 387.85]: 4.29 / 18.39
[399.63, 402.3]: 4.07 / 16.57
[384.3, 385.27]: 4.20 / 17.61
